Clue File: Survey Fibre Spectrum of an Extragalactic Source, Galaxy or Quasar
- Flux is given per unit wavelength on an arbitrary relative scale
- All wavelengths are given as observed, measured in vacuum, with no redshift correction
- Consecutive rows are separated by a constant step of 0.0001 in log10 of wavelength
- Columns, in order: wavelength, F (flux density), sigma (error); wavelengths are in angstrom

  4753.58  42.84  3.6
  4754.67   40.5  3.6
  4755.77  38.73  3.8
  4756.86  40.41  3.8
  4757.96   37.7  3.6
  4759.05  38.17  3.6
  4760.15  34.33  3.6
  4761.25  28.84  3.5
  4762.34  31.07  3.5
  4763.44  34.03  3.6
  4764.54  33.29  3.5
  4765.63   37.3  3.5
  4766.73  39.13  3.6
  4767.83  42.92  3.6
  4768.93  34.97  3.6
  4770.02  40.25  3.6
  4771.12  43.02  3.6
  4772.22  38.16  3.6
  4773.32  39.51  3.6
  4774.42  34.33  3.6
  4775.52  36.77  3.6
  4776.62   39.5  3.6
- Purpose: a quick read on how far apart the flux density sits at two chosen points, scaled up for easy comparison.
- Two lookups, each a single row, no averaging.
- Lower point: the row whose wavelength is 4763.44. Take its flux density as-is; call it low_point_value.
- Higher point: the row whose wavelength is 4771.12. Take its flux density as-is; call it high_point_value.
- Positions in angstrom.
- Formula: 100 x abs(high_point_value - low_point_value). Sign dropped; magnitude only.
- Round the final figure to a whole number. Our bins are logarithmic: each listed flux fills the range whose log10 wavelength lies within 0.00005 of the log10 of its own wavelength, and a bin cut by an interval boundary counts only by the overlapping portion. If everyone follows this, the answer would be 899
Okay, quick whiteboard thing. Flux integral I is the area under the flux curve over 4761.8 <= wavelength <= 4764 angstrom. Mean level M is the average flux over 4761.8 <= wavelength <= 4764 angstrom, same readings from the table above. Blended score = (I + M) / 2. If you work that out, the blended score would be 52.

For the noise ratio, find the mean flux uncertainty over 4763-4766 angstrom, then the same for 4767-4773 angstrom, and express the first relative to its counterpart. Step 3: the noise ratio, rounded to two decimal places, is 0.98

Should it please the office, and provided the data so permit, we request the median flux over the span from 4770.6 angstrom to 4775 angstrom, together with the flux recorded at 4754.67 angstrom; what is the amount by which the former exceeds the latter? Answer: -2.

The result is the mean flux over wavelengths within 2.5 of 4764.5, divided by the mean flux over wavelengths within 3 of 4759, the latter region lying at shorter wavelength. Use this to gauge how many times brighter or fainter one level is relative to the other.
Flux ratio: 0.97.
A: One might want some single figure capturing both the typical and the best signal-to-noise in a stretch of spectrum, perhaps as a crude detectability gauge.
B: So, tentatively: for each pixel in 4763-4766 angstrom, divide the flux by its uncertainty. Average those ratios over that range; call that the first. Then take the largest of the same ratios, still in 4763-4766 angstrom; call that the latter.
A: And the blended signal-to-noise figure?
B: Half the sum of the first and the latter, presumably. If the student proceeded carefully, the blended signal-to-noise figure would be 10.3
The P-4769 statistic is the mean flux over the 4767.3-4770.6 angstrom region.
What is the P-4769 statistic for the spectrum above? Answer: 39.4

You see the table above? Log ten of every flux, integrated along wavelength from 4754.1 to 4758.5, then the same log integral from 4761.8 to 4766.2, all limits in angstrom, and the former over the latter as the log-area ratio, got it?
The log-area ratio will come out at 1.04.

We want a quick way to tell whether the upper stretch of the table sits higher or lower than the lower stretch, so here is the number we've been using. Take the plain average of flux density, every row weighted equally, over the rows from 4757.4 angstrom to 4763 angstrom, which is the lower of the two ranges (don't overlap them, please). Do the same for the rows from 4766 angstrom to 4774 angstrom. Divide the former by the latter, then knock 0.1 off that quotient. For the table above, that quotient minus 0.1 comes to 0.76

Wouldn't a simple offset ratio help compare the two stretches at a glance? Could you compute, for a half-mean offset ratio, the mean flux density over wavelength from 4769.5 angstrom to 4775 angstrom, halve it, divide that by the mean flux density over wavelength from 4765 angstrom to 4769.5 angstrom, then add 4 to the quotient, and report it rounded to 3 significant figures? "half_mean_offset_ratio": 4.51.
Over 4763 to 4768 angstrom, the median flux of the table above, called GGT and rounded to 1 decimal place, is 37.3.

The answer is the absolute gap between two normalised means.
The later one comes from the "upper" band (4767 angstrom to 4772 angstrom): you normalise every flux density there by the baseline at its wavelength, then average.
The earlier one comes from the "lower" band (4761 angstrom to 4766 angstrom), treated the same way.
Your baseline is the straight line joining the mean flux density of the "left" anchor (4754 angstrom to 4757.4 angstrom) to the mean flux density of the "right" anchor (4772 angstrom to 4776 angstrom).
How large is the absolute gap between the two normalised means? 0.21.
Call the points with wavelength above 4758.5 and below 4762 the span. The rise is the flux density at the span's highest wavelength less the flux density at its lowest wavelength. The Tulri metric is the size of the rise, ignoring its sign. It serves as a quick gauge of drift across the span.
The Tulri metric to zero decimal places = 9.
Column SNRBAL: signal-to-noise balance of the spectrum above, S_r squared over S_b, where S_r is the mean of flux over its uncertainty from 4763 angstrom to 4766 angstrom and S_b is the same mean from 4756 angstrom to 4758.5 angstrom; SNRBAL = 9.2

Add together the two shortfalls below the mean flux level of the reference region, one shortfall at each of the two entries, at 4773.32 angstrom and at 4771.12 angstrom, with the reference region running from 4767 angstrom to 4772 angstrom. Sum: -2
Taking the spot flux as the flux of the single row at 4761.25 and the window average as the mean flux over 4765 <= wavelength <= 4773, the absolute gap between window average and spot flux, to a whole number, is 11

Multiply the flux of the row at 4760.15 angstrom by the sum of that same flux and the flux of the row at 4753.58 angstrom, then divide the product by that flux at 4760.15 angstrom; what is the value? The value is 77.2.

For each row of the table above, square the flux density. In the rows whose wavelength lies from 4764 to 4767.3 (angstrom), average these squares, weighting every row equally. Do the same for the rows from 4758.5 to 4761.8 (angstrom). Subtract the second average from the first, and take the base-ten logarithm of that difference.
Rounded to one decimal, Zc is 2.3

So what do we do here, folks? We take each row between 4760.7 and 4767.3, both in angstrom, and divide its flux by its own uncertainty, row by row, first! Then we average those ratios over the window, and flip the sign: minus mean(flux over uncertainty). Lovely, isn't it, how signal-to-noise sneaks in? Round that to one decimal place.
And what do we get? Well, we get -9.6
